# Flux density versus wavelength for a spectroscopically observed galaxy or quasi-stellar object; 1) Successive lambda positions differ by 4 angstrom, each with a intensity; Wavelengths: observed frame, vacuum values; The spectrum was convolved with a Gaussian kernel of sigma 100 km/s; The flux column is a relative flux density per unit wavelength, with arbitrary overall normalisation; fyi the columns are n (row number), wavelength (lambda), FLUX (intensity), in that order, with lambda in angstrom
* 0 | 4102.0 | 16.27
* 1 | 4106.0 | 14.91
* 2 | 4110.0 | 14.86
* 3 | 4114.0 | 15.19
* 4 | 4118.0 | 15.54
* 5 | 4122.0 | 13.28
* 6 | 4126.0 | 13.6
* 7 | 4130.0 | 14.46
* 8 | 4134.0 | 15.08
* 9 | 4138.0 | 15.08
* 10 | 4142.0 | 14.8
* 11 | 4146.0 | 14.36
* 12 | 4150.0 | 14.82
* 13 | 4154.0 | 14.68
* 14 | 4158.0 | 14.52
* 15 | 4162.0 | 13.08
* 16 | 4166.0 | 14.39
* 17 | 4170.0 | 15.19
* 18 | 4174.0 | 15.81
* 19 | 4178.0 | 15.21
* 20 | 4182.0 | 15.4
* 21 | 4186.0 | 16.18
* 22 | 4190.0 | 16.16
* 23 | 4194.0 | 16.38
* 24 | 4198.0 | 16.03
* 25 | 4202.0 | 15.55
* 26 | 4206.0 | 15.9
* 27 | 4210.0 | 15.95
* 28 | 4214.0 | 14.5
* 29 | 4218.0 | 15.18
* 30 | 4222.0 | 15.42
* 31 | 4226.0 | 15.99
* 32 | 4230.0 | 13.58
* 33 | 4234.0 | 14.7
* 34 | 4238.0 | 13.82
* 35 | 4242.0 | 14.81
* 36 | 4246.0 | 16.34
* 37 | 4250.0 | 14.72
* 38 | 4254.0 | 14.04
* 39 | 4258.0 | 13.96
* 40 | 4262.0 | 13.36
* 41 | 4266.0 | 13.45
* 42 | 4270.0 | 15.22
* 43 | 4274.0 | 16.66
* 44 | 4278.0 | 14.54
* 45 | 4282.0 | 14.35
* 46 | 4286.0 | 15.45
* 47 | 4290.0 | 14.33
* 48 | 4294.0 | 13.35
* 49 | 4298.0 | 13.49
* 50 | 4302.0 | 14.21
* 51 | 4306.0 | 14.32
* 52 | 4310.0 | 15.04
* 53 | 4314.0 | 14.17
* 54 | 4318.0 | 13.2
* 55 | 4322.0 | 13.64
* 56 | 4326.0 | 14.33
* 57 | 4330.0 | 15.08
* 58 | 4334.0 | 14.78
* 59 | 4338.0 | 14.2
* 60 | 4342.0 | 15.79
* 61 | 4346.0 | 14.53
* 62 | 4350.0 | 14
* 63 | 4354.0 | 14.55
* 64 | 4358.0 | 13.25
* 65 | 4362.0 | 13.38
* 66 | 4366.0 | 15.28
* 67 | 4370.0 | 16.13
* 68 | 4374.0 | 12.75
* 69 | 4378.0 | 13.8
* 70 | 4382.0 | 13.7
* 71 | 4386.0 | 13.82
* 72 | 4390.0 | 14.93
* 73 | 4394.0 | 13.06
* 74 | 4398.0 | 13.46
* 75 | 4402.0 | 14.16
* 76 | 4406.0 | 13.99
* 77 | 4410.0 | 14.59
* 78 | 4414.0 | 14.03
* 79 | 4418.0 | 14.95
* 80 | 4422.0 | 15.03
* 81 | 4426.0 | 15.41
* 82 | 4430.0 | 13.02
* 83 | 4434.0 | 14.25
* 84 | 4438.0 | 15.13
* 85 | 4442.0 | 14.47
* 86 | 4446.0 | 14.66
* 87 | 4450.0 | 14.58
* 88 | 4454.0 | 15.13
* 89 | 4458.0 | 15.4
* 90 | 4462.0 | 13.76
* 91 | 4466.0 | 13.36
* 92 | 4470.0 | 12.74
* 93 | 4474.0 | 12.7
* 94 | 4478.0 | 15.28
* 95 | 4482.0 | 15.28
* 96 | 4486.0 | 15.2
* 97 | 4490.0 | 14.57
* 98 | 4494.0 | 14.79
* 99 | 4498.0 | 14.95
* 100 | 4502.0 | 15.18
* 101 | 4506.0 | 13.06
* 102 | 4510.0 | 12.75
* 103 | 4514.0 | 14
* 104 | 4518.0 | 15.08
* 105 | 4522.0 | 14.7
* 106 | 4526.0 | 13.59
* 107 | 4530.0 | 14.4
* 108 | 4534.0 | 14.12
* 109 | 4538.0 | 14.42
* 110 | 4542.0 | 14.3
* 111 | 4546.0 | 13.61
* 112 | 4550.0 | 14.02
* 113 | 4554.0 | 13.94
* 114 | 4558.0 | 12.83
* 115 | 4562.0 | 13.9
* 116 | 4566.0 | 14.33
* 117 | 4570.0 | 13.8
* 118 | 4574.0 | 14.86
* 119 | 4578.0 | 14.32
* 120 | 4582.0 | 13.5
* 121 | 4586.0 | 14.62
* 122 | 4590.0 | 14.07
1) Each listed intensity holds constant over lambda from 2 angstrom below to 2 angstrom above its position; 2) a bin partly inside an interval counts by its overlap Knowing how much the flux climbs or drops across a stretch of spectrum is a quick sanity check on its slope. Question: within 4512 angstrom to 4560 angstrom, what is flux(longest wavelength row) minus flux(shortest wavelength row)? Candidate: -1.2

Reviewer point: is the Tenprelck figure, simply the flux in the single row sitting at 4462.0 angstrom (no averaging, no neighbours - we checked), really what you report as 13.76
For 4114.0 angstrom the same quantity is 15.19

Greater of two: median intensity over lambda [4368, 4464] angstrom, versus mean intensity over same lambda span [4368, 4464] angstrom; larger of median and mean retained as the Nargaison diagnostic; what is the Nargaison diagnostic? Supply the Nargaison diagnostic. 14.4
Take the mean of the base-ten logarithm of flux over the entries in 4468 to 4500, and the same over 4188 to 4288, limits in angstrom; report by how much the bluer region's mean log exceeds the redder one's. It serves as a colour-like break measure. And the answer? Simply 0.018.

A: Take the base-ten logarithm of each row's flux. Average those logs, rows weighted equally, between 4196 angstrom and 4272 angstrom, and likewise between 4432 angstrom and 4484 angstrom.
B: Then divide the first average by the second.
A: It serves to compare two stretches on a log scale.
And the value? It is 1.01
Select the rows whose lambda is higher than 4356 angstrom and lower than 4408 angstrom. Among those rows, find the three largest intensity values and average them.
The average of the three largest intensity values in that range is 15.4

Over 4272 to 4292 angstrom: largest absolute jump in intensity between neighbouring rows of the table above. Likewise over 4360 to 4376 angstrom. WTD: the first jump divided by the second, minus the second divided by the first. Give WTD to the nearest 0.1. -1.0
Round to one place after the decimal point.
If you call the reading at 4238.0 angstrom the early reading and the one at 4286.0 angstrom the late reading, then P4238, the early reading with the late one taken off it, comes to -1.6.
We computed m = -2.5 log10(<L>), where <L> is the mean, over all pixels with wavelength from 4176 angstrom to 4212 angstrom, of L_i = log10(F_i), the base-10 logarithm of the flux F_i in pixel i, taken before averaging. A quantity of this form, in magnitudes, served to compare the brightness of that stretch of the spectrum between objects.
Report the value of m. -0.198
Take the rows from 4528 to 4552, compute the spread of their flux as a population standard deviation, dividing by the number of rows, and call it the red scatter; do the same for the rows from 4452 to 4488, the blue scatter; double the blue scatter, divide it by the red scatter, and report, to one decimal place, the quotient 7.9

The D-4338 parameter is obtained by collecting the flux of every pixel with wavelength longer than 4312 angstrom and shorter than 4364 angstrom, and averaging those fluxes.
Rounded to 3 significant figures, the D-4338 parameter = 14.2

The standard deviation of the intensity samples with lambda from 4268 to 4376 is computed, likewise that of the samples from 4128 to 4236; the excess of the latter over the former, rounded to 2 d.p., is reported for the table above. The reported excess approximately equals -0.13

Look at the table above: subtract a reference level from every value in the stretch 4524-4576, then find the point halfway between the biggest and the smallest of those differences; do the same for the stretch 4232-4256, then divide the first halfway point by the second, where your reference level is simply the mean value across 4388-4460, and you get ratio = -0.99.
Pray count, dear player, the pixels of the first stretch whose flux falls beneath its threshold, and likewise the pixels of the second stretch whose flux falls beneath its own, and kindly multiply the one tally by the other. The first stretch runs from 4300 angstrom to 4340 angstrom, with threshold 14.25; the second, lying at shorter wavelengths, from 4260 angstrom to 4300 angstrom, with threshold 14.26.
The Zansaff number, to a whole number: 20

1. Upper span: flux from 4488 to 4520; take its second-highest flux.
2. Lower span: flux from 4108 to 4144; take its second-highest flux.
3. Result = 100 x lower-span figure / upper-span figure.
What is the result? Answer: 101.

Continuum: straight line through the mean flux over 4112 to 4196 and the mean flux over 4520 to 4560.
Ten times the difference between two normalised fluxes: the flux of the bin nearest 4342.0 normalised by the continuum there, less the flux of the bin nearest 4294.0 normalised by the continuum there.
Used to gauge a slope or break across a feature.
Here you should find 1.8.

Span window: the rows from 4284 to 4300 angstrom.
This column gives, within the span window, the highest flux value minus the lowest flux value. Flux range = 2.1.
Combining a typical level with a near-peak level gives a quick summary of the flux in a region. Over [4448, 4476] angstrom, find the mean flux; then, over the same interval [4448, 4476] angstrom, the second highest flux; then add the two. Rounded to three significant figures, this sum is 29.1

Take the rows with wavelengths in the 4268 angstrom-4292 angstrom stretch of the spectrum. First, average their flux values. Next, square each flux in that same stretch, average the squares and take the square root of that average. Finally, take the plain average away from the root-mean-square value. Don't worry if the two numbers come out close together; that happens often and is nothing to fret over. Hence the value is 0.022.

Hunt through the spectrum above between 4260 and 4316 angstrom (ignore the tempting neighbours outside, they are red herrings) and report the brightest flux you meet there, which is 16.66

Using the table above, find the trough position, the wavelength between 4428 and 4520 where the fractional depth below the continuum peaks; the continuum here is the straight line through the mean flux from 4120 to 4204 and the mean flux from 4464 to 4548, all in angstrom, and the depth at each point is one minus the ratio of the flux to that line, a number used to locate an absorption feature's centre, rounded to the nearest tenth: 4474.0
